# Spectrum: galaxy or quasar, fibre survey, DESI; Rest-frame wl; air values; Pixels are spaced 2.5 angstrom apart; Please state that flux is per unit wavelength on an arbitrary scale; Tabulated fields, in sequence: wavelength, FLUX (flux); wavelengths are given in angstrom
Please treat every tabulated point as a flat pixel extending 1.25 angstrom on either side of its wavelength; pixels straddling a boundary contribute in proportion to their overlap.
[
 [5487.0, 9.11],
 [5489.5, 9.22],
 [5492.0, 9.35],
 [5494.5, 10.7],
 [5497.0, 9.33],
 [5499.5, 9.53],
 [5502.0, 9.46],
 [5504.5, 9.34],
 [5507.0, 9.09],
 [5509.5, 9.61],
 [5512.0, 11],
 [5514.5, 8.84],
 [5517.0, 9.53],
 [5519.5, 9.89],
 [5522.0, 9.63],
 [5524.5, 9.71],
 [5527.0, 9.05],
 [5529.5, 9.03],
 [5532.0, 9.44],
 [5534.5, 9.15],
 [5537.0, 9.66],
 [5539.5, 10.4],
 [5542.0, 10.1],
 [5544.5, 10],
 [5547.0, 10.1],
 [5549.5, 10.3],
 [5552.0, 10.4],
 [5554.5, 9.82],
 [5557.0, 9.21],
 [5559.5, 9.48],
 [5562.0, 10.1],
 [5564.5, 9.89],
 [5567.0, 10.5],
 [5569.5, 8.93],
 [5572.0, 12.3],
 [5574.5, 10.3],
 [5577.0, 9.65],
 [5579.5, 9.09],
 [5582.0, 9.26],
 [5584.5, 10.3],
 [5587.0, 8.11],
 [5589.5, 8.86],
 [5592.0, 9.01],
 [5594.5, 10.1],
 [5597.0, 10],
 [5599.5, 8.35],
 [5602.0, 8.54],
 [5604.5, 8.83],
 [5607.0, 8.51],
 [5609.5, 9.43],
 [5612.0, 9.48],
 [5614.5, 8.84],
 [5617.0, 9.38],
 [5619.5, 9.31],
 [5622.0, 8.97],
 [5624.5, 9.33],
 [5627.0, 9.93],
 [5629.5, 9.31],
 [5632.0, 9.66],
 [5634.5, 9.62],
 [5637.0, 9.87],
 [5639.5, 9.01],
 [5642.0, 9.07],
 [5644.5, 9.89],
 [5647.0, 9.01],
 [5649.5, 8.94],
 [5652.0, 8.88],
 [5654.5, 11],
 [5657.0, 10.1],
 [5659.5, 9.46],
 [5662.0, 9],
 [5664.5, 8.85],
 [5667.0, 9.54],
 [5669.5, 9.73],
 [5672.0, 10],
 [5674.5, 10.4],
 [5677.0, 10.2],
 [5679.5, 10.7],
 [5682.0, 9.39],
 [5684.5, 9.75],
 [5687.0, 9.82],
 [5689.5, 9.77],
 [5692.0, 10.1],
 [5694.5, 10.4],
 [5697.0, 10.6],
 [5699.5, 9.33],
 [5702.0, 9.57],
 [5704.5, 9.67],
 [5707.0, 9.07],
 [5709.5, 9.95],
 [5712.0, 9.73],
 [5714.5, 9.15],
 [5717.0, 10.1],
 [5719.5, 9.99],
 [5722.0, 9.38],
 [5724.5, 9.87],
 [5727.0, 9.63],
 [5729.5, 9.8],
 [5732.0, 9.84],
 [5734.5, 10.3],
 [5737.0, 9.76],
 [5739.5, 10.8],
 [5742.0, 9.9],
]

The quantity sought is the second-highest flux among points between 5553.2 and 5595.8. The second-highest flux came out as 10.5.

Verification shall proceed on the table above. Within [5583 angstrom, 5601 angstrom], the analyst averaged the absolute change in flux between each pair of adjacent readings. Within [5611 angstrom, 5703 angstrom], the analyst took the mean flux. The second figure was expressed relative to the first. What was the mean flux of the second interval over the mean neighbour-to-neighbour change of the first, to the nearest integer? 10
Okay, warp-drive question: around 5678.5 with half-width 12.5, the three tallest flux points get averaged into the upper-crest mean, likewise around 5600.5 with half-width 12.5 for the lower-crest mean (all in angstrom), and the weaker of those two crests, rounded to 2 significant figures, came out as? 9.9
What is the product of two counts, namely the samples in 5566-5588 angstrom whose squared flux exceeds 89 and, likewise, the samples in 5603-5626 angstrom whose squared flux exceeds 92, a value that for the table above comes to 0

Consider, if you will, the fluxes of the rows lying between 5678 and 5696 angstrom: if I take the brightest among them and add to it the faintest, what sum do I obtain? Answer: 20.1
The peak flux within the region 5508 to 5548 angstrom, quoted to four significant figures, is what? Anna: 11.00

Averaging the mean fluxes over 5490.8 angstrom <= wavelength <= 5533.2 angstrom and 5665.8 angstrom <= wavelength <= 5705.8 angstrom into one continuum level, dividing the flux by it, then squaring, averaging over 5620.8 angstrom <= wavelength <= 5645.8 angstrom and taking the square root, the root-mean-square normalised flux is 0.97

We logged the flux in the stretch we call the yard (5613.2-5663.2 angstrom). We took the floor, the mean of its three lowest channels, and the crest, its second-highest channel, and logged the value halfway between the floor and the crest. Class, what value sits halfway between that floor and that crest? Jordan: 9.49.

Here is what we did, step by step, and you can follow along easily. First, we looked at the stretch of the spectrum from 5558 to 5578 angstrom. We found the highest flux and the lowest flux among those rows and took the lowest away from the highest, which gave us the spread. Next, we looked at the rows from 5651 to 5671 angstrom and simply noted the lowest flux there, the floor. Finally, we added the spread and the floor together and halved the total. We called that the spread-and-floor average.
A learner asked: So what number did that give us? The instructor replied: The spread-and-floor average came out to 6.1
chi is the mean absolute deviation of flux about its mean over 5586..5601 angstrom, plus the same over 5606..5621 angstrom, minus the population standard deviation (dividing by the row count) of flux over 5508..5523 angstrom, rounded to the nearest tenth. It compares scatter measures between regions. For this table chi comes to 0.3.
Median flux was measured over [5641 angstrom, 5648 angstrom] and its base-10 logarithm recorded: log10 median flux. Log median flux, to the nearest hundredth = 0.96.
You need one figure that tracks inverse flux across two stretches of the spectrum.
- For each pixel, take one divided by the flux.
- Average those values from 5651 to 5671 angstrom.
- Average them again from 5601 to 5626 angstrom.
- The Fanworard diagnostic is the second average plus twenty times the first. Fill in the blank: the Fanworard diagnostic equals 2.21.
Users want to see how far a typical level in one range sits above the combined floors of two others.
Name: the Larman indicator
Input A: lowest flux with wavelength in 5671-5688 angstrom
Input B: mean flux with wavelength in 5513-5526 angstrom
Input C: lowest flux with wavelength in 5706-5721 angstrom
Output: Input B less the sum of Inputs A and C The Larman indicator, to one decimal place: -8.9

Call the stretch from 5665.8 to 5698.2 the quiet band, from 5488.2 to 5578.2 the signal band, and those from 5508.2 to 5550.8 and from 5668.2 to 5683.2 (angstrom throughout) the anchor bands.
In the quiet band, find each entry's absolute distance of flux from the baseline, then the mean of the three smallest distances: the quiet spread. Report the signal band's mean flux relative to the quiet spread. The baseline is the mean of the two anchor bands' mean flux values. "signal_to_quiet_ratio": 94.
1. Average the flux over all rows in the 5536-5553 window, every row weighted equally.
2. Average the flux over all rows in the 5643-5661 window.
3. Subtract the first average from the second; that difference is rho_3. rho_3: -0.5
